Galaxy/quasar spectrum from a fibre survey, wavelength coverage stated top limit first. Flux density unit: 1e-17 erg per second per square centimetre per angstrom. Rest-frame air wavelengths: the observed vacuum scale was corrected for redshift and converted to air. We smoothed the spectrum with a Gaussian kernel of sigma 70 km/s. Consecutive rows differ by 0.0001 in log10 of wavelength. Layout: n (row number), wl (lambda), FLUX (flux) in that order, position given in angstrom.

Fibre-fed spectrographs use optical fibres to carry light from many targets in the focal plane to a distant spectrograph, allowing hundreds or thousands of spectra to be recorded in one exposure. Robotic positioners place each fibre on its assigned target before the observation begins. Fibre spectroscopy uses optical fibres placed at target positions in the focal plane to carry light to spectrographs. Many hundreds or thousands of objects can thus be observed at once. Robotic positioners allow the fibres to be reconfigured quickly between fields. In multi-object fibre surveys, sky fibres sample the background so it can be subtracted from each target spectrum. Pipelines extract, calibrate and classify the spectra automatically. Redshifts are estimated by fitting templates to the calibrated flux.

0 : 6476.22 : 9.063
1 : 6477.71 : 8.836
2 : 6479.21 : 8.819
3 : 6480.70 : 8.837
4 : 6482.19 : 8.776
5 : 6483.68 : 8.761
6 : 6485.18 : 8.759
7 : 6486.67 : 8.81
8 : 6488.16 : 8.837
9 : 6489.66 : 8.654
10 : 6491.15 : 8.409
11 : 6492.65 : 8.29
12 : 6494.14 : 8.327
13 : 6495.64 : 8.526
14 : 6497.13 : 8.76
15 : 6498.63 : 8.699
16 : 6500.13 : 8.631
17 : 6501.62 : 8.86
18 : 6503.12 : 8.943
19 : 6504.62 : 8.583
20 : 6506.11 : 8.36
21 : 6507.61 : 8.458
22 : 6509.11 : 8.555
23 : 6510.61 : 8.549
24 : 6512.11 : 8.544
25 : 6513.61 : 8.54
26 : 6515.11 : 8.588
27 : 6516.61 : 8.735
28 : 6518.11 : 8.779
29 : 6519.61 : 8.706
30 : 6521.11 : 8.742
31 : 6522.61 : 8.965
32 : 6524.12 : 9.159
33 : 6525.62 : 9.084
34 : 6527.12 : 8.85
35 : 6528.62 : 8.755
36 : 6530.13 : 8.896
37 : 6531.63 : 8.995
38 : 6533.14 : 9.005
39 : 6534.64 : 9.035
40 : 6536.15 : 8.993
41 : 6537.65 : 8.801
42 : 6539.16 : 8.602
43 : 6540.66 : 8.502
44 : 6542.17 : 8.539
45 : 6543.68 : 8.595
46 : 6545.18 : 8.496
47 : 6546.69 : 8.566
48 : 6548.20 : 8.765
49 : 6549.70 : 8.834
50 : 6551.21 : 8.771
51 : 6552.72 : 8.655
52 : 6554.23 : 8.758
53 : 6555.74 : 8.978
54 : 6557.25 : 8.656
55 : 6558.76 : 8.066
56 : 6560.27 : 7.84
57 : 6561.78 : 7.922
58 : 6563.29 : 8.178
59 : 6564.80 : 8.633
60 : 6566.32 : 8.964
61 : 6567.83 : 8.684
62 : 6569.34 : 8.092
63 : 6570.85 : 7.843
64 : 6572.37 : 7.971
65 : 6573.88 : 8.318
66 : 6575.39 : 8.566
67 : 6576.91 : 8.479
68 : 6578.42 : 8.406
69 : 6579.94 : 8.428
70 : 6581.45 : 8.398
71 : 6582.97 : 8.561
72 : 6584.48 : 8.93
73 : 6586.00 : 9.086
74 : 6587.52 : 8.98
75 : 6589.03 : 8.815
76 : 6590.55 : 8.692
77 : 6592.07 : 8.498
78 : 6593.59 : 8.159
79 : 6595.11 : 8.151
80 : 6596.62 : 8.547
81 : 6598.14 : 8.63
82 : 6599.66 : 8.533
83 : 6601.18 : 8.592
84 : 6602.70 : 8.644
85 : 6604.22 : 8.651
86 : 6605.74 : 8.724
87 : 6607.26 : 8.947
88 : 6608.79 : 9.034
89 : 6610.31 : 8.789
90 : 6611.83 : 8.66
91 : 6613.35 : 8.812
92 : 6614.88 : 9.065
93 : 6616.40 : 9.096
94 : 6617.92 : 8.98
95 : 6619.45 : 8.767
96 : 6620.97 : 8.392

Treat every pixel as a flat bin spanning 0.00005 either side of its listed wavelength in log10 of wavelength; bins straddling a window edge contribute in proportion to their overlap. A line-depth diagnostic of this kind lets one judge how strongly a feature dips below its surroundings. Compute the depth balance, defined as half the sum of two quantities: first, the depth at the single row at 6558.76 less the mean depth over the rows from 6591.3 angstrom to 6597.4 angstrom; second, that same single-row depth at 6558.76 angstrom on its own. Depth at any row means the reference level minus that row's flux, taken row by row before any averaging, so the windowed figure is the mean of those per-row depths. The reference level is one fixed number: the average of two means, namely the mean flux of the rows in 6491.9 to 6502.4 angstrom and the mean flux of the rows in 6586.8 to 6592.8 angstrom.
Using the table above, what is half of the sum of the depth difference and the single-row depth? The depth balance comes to 0.4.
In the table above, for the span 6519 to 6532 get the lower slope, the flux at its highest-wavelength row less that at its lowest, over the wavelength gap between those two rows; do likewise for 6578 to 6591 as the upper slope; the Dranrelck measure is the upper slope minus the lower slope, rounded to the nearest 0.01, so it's 0.00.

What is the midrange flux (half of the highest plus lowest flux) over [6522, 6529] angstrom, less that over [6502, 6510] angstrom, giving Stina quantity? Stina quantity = 0.31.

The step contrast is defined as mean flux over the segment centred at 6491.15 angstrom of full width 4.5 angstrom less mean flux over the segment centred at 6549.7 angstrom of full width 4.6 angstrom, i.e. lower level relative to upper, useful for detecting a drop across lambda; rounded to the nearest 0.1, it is -0.3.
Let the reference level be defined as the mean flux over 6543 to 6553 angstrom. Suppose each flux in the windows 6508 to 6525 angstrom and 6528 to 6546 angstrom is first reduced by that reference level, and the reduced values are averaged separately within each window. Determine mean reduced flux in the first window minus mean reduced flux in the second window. -0.05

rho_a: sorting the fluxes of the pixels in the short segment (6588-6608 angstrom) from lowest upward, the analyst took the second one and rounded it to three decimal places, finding 8.159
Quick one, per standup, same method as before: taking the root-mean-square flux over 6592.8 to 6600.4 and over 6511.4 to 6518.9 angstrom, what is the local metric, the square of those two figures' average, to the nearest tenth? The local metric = 72.6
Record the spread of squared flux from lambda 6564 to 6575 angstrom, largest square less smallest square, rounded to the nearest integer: 19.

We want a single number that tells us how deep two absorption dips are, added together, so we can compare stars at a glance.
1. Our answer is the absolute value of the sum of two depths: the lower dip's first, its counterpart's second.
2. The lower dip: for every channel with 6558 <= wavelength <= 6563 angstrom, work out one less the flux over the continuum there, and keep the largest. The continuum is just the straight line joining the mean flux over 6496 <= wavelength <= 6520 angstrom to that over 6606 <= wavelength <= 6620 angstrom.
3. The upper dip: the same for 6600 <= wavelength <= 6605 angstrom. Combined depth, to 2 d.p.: 0.14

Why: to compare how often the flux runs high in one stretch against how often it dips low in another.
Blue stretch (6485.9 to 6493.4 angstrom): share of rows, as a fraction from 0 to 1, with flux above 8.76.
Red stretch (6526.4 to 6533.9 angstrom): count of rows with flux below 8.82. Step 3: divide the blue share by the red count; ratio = 0.40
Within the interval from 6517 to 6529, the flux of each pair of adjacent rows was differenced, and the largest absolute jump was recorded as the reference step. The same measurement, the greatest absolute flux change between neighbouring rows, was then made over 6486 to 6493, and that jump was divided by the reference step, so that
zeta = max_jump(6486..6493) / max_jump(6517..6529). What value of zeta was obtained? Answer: 1.0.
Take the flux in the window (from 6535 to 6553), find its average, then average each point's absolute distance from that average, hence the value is 0.130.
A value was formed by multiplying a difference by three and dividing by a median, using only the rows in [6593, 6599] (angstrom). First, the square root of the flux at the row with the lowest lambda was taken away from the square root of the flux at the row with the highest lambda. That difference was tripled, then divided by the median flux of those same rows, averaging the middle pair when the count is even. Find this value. 0.029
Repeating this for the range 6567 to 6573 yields -0.046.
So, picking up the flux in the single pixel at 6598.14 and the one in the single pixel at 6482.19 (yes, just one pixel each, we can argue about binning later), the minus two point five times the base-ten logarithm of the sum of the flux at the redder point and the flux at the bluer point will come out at -3.102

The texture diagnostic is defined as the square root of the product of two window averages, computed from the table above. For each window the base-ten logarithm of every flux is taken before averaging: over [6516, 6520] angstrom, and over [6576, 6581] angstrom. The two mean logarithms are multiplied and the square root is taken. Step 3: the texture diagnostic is 0.934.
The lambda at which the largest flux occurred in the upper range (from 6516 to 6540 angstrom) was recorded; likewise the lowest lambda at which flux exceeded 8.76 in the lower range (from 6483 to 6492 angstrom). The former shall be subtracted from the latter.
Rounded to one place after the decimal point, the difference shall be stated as -40.4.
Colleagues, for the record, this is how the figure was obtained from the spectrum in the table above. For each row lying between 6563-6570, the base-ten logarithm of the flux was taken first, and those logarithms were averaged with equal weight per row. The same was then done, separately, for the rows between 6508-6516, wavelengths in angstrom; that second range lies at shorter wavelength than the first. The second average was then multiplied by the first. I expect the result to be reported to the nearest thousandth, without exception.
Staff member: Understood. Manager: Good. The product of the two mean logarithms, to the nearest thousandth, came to 0.867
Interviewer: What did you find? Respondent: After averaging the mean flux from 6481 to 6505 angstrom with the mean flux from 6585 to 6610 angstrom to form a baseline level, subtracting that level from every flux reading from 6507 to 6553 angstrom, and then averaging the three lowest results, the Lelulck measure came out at -0.18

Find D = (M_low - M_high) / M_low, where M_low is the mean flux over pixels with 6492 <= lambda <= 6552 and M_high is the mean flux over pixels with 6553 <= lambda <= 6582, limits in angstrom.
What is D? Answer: 0.038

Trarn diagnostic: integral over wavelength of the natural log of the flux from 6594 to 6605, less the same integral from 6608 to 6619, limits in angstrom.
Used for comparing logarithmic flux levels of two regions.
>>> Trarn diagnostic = -0.5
